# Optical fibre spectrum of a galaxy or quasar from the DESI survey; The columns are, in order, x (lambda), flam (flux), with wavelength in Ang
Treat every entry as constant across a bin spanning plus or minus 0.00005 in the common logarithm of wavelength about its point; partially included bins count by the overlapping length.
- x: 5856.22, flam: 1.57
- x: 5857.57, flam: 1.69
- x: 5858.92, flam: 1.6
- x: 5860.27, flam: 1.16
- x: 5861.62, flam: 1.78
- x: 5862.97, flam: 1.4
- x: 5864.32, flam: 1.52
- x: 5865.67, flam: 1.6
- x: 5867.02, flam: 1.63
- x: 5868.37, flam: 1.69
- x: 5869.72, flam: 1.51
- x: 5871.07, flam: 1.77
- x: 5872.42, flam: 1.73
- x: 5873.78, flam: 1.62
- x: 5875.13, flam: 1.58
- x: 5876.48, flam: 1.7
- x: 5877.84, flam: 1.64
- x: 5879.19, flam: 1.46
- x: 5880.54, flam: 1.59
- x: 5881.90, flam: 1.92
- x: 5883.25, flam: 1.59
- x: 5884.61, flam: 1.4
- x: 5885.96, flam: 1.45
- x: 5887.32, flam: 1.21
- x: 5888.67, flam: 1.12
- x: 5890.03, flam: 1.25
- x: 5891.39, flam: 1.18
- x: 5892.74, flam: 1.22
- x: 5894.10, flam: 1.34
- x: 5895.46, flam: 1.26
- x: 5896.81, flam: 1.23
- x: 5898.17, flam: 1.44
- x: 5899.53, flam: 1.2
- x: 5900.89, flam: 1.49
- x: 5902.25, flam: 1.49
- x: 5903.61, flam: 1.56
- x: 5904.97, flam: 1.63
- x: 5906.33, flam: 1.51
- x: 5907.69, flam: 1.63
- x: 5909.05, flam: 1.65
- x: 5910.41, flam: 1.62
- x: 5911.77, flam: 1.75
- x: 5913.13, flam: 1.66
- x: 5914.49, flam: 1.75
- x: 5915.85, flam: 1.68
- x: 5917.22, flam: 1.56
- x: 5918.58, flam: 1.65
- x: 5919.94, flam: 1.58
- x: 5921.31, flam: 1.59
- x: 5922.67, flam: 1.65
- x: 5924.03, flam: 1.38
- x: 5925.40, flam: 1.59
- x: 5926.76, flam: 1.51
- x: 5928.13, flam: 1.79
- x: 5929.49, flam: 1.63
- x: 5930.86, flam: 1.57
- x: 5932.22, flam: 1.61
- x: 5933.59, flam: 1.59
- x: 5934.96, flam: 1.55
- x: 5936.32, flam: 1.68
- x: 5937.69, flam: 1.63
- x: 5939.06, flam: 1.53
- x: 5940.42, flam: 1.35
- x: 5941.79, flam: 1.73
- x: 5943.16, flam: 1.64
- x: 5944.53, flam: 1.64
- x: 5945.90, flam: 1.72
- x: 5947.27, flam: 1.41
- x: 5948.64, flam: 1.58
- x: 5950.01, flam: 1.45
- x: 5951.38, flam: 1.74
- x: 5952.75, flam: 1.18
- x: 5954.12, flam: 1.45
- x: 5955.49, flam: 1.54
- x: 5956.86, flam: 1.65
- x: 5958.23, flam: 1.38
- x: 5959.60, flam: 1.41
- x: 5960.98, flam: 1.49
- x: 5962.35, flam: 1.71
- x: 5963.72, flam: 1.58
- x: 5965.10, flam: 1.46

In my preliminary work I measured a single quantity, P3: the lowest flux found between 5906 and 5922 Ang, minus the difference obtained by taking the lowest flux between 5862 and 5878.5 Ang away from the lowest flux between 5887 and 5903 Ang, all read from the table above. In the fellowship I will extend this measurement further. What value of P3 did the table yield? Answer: 1.8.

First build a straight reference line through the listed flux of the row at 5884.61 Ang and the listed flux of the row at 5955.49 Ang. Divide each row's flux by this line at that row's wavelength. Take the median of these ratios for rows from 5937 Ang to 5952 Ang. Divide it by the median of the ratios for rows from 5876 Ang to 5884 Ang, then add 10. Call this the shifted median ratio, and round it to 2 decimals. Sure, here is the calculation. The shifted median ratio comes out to 10.93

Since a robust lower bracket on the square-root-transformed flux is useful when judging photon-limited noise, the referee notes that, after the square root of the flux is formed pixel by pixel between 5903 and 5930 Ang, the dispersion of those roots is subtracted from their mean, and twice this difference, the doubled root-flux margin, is 2.47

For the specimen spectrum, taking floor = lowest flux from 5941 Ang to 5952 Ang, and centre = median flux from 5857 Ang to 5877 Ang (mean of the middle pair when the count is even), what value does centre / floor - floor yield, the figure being -0.26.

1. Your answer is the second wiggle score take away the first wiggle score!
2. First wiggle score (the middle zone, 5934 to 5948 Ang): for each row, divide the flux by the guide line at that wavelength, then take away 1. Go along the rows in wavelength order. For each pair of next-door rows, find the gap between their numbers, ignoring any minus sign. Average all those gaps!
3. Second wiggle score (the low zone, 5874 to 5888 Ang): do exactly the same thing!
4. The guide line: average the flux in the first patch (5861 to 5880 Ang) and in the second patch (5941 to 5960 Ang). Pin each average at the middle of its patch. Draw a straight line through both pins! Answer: 0.02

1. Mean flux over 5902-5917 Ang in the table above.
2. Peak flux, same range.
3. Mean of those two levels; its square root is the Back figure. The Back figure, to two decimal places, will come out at 1.30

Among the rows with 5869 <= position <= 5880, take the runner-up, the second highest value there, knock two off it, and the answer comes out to -0.270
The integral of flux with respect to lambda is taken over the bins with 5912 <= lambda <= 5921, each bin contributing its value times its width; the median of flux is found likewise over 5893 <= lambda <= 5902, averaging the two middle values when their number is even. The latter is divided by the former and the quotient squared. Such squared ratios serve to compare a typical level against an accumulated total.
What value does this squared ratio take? 0.01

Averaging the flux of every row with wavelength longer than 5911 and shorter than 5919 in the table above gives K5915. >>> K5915 1.68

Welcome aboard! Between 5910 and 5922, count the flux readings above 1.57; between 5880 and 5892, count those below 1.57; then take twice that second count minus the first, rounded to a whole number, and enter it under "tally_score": 4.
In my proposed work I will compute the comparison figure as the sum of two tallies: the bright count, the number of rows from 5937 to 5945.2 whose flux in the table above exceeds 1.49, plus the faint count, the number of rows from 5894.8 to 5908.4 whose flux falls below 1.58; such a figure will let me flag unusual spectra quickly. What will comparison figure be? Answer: 13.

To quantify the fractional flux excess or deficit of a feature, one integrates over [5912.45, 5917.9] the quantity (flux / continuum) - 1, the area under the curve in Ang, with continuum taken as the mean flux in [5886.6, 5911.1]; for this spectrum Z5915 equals 1.1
